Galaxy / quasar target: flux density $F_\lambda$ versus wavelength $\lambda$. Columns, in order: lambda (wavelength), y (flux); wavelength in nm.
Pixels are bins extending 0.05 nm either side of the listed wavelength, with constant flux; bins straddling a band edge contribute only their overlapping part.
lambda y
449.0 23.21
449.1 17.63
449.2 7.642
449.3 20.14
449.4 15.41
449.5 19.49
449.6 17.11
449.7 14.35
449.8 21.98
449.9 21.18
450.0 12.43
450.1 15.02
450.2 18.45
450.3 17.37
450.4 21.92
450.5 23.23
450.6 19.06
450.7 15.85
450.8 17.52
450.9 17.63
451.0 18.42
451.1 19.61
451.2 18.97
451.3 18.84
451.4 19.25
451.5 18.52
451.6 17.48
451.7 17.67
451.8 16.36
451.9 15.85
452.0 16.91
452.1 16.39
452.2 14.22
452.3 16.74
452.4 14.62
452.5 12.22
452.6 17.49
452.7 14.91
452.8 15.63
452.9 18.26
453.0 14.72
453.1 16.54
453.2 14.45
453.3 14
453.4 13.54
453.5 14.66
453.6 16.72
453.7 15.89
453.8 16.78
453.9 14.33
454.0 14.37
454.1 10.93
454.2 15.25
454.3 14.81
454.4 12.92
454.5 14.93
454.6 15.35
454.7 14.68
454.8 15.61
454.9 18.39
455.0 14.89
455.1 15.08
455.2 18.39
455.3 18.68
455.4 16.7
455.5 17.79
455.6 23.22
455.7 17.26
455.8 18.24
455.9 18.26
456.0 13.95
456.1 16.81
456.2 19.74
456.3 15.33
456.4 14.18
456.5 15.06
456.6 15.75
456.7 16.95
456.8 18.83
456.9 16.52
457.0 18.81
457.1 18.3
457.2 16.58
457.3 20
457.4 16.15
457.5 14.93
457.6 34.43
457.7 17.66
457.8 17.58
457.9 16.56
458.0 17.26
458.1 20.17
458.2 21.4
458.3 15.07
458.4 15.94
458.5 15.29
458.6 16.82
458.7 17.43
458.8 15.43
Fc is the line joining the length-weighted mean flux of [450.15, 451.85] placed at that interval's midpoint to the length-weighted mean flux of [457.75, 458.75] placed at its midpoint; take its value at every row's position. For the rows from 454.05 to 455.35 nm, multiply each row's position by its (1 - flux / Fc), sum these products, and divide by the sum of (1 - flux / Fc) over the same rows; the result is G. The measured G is 454.46 nm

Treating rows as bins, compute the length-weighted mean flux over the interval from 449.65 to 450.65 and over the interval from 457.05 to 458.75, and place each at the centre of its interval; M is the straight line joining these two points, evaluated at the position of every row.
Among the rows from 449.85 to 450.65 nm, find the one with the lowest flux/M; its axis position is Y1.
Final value 450.0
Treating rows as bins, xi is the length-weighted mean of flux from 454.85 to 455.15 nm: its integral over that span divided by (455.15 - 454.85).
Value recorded 16.1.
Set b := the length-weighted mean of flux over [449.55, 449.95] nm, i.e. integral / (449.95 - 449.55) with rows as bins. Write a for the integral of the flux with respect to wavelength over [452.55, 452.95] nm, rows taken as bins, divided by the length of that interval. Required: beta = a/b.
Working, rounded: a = 16.6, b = 18.7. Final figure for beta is 0.89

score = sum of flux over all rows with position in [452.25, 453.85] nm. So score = 247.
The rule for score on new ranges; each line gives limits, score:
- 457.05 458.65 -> 294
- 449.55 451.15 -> 291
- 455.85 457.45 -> 271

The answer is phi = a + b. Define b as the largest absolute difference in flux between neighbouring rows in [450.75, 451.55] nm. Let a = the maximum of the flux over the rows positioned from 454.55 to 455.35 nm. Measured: 20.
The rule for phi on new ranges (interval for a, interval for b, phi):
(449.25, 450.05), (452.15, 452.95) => 27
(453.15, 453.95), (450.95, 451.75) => 18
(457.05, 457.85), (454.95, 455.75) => 40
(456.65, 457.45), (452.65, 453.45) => 24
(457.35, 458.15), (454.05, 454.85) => 39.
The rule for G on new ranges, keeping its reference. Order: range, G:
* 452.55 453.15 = 452.86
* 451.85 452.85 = 452.38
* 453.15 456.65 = 454.37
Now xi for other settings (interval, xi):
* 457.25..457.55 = 17.0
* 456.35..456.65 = 15.0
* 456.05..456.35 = 17.3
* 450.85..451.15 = 18.6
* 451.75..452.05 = 16.4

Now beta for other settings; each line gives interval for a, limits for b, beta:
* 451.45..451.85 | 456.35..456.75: 1.13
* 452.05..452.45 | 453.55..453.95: 0.97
